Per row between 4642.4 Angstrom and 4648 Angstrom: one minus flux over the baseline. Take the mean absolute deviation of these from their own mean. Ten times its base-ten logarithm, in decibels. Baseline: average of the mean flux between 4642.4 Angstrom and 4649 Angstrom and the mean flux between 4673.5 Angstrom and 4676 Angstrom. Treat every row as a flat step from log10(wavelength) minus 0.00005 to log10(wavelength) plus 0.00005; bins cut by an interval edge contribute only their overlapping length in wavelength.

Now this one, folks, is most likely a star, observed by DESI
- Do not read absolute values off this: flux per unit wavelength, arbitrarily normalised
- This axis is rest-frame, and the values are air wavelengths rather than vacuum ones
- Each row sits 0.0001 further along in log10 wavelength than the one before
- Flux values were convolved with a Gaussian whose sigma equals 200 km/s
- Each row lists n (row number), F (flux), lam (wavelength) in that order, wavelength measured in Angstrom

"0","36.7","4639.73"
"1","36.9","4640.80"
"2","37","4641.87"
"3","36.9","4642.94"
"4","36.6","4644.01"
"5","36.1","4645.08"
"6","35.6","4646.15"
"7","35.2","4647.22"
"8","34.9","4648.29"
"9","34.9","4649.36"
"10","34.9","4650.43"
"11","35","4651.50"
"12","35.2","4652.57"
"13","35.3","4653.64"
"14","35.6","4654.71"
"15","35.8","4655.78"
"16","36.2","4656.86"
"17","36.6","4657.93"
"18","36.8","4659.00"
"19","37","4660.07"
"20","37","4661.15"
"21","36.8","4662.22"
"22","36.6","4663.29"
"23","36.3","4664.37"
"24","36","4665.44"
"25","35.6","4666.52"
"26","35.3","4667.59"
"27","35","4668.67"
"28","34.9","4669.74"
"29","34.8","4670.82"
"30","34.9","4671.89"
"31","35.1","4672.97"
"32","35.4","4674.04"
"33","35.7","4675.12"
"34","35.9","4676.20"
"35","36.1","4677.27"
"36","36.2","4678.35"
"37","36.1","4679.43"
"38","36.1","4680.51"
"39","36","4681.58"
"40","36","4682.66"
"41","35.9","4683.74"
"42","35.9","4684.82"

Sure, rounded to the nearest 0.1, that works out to -18.2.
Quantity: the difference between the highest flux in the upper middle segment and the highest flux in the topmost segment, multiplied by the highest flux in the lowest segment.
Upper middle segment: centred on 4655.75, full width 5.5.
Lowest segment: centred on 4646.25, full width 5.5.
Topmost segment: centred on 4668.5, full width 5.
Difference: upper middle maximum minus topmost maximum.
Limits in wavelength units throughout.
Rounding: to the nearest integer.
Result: 37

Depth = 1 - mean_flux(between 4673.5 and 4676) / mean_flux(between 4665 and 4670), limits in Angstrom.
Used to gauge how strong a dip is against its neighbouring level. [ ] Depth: -0.01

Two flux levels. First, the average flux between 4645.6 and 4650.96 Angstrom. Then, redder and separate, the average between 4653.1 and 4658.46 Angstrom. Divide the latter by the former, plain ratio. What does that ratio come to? 1.02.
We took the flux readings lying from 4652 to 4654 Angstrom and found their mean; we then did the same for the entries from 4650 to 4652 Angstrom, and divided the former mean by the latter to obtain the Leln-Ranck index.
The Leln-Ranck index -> 1.009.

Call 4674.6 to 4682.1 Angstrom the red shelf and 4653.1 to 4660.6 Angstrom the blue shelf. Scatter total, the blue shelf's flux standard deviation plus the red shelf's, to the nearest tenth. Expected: 0.8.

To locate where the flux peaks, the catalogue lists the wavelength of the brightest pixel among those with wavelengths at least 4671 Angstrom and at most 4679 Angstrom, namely 4678.35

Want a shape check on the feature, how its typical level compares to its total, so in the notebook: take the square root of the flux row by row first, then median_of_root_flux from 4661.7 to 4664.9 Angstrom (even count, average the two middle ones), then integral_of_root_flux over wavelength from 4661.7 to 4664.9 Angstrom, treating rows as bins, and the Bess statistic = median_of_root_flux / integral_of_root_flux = 0.31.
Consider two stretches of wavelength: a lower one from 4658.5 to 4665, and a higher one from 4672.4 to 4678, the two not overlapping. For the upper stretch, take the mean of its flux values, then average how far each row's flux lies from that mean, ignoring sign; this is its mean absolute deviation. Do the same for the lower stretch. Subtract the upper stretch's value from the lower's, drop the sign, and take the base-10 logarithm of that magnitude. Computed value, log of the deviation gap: -1.0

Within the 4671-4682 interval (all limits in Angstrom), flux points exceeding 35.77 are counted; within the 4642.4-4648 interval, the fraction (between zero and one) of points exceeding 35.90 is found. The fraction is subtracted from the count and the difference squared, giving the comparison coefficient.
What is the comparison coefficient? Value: 29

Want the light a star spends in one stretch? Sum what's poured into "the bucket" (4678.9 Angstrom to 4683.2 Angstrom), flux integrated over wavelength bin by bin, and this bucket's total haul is 155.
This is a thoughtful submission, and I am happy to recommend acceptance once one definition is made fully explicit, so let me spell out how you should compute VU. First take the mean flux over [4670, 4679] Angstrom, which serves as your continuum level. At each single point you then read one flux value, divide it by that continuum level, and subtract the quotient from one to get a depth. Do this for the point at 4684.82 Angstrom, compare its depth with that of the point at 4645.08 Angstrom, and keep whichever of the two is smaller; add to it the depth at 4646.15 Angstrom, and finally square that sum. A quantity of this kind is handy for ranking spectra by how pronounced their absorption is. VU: 0.0004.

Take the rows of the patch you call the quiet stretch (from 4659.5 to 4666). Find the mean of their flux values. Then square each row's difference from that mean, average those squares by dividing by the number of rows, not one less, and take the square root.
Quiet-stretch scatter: 0.37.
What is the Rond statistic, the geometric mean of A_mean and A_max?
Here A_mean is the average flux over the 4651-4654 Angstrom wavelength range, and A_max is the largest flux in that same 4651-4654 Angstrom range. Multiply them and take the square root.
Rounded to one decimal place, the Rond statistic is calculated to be 35.2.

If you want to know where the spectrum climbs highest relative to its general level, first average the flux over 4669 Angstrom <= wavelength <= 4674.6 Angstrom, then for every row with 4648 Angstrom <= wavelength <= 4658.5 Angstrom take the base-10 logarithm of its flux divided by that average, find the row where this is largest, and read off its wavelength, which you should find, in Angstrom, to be 4657.93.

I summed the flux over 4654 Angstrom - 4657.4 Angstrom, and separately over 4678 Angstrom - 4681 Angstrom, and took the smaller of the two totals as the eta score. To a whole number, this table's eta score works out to 108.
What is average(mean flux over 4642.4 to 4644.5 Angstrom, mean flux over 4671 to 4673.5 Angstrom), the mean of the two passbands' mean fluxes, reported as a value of 35.9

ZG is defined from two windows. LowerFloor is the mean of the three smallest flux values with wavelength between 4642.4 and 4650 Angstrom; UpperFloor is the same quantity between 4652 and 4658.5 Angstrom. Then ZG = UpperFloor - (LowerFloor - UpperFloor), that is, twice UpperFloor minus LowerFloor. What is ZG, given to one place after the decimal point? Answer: 35.7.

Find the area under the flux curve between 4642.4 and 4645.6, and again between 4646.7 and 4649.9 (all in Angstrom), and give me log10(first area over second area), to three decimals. 0.018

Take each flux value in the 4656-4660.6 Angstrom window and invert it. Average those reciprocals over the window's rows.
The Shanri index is 0.0273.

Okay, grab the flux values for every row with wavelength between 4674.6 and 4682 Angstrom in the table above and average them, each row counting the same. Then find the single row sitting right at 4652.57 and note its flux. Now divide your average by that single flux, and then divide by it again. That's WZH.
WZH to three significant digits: 0.0291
